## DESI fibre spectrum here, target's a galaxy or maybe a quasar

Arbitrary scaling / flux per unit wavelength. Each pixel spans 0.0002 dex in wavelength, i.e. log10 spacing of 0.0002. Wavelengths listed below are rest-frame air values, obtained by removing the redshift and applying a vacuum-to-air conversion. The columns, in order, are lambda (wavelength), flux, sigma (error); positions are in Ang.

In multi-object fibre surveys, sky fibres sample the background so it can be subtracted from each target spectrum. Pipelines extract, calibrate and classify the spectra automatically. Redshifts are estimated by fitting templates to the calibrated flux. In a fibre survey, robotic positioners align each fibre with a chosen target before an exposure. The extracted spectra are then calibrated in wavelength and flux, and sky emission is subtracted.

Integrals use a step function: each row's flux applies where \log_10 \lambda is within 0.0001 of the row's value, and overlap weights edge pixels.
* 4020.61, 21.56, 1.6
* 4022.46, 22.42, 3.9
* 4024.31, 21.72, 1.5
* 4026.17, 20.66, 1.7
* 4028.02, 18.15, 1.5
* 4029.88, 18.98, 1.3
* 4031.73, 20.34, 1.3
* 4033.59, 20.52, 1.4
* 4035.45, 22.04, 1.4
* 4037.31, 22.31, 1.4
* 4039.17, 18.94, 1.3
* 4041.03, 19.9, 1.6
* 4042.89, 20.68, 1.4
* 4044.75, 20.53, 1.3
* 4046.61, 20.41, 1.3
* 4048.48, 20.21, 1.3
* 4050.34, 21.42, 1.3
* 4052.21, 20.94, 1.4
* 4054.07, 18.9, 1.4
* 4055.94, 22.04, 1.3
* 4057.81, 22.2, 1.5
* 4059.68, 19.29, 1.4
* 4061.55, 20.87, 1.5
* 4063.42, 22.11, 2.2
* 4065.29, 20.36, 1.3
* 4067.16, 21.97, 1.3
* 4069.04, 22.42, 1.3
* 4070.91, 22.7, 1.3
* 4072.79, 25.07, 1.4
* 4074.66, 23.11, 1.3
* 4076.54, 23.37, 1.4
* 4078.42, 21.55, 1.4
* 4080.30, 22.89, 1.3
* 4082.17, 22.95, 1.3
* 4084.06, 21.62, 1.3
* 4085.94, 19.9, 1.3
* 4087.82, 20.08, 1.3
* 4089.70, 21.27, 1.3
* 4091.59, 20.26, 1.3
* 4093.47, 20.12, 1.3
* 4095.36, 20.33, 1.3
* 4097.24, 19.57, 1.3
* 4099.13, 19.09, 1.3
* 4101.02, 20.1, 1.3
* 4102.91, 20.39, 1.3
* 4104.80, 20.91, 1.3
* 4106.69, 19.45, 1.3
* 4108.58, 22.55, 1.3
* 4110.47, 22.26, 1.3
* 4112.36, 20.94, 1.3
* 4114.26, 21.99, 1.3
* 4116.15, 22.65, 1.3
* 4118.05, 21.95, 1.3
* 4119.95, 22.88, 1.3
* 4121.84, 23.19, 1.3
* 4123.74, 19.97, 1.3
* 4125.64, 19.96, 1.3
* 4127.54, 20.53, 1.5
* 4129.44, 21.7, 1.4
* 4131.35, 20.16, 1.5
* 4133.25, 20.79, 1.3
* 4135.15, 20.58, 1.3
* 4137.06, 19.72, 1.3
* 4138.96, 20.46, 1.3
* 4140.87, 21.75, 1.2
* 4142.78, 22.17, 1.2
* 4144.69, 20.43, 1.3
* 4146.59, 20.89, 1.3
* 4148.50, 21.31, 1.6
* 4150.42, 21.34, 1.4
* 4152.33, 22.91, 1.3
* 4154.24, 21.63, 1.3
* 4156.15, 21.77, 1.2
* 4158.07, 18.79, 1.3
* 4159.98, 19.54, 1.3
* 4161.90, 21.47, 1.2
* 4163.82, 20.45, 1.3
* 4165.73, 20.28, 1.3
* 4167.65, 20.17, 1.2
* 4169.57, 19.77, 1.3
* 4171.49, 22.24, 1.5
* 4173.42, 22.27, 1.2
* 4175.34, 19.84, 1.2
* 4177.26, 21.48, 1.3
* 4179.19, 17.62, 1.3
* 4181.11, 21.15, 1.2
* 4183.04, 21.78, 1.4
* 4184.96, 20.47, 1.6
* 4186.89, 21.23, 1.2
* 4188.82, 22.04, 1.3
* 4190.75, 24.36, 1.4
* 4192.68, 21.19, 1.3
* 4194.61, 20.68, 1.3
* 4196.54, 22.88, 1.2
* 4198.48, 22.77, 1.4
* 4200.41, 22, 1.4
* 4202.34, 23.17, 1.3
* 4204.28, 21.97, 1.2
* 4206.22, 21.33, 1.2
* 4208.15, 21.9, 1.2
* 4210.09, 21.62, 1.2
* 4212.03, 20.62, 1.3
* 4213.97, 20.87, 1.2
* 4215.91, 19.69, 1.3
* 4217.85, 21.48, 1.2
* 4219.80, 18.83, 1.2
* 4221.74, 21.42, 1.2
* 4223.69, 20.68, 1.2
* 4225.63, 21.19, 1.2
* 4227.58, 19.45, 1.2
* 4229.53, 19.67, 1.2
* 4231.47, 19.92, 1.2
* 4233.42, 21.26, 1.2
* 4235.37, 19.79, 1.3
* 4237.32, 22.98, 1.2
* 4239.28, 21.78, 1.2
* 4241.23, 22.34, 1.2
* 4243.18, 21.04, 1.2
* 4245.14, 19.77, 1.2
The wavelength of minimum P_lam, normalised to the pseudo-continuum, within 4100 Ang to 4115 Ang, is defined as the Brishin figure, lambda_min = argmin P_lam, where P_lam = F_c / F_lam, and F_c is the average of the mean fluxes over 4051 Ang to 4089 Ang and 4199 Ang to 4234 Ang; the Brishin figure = 4108.58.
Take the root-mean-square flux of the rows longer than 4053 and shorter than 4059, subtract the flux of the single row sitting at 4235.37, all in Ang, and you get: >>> 1.31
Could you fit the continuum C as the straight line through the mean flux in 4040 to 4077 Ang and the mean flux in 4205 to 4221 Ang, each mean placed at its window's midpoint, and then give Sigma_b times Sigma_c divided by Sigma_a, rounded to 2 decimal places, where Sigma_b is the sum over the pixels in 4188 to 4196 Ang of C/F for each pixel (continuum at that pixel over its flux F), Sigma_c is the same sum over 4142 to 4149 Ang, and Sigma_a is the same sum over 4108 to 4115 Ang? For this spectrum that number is 3.91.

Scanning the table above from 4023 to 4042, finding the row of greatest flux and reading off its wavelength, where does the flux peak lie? 4037.31 Ang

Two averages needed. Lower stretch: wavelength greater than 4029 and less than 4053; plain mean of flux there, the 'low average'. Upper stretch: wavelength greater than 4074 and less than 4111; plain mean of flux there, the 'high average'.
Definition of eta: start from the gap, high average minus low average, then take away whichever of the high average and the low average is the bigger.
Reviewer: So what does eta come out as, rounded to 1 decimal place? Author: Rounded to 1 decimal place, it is -20.6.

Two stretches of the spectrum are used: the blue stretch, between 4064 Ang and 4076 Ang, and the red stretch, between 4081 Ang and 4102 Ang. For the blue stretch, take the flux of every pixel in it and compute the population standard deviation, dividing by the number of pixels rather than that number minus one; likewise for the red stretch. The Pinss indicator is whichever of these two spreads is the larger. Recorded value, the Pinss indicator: 1.40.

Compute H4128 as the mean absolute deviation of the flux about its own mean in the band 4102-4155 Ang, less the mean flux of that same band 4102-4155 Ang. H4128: -20.37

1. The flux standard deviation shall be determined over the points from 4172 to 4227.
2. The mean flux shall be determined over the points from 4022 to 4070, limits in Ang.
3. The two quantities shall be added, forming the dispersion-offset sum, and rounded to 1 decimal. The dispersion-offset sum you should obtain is 22.1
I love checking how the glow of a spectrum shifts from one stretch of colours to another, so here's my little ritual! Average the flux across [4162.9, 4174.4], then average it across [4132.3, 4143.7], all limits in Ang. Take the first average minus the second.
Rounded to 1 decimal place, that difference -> 0.0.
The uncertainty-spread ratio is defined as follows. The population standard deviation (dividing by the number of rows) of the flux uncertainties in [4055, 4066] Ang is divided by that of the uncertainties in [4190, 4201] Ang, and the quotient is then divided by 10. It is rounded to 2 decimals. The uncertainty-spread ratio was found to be 0.41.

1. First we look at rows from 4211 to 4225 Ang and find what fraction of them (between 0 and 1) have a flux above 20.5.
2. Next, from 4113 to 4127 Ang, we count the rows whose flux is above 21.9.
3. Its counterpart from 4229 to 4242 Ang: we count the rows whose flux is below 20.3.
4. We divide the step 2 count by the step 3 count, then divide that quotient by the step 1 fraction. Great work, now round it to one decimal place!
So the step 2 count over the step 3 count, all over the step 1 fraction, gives 2.3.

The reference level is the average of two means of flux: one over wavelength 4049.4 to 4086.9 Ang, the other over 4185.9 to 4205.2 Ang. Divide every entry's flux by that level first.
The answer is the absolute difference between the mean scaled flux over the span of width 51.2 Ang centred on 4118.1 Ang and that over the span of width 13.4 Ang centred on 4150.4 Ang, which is 0.023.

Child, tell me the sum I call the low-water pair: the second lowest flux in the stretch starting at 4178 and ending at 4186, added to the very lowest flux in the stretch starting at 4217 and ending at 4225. 39.3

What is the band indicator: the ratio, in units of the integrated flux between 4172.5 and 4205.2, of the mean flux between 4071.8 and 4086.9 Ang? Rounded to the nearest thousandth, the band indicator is 0.032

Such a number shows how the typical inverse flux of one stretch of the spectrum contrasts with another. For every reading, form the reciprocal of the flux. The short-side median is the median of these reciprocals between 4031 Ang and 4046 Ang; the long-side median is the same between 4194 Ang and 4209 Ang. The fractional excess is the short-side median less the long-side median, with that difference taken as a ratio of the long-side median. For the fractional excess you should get 0.071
